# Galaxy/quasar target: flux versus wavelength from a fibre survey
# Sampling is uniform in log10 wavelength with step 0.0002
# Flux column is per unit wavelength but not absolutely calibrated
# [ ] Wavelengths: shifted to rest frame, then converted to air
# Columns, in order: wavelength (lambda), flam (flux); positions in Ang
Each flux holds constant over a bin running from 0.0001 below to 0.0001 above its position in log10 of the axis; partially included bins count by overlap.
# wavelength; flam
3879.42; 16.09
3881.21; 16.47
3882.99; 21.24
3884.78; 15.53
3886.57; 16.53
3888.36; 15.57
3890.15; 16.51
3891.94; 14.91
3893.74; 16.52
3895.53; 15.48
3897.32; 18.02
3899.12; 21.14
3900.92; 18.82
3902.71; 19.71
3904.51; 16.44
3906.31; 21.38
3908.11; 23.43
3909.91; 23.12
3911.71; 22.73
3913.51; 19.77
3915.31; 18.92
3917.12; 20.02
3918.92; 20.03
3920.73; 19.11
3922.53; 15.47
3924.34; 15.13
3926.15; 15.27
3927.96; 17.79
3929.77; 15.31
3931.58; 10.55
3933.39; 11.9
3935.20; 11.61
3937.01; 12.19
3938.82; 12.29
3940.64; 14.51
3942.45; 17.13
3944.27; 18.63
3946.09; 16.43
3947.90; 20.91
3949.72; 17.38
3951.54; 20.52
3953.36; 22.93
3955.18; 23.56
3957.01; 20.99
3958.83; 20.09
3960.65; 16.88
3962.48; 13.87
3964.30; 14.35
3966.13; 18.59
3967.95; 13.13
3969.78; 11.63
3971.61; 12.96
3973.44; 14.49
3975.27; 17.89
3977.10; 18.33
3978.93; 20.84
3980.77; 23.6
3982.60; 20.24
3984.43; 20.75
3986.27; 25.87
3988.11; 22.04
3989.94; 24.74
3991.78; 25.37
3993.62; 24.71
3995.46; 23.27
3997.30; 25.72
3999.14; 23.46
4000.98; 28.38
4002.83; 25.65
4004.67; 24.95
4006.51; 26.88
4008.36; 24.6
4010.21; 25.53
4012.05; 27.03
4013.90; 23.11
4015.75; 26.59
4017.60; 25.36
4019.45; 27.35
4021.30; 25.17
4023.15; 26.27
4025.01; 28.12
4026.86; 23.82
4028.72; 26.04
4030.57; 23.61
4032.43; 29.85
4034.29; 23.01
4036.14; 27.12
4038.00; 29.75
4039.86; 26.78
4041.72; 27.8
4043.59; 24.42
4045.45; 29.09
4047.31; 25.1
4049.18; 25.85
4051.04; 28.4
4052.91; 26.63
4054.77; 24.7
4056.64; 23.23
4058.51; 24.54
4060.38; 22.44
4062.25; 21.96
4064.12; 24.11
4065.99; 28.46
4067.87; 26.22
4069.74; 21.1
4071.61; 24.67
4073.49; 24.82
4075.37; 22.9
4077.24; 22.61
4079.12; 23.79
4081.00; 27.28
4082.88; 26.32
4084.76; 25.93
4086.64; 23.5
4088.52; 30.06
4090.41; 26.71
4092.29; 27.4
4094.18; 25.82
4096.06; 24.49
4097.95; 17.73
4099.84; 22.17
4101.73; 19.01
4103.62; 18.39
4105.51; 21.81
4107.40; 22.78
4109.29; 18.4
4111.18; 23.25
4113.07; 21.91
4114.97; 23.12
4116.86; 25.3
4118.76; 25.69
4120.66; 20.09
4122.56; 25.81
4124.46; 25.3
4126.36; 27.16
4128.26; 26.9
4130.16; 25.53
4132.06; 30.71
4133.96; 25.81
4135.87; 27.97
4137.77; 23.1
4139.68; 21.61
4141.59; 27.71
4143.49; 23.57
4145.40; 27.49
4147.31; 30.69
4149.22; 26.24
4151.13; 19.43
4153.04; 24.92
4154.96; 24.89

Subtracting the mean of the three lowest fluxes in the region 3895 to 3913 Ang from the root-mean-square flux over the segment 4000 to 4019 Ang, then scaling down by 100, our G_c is 0.092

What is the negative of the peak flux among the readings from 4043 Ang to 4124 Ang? -30.1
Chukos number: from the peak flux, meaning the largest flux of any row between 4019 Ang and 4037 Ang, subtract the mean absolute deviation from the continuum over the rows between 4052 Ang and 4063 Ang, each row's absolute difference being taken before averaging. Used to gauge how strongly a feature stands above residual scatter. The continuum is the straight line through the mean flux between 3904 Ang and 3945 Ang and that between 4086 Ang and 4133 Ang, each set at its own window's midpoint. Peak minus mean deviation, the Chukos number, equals 28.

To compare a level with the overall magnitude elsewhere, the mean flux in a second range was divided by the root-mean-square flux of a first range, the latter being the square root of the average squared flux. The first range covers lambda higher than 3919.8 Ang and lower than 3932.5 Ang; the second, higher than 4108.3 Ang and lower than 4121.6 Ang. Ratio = 1.4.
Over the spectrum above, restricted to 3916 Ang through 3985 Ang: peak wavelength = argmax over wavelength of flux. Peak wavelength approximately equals 3980.77 Ang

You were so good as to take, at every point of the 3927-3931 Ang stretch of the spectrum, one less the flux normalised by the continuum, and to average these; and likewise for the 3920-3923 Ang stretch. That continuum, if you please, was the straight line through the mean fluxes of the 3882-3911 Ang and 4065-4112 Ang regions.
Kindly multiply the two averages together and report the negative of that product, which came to -0.01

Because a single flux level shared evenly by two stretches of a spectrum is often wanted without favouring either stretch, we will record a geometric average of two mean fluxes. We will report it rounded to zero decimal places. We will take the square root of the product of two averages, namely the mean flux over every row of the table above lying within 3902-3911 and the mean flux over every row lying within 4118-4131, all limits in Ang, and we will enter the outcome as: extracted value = 23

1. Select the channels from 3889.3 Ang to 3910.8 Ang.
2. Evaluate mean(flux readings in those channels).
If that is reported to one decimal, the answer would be 18.8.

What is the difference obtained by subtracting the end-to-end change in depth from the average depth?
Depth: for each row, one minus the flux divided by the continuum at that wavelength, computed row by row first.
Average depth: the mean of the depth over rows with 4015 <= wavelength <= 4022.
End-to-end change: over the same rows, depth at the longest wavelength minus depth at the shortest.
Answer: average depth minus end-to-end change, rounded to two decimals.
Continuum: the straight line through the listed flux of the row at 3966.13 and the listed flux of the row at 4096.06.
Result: -0.33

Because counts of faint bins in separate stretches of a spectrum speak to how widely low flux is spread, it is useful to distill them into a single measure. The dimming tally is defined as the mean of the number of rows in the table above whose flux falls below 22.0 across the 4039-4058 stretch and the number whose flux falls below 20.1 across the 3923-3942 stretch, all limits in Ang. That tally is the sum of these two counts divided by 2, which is 5.0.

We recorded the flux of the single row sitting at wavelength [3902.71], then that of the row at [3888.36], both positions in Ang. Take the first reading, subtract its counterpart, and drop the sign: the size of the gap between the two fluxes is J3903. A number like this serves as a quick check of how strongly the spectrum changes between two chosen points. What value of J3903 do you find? 4.1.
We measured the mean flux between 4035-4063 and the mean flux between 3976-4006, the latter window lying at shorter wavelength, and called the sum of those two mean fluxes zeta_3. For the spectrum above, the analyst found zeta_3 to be 49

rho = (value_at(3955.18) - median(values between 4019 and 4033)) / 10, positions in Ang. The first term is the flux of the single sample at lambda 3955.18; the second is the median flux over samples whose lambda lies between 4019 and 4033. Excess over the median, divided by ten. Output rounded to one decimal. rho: -0.3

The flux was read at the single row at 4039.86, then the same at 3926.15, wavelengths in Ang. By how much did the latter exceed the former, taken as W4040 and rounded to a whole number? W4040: -12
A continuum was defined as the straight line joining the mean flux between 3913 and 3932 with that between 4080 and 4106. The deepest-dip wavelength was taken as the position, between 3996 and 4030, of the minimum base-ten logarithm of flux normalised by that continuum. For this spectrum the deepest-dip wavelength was 4013.90 Ang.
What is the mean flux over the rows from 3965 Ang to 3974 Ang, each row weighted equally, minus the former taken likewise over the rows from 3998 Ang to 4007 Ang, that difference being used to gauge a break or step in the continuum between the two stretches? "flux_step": -11.7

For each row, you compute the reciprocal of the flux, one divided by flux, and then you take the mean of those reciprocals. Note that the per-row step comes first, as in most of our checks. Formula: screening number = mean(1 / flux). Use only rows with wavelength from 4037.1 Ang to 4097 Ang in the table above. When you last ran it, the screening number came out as 0.039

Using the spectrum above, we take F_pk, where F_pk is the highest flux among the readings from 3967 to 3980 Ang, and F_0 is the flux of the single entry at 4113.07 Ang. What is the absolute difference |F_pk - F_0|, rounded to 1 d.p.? 1.1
